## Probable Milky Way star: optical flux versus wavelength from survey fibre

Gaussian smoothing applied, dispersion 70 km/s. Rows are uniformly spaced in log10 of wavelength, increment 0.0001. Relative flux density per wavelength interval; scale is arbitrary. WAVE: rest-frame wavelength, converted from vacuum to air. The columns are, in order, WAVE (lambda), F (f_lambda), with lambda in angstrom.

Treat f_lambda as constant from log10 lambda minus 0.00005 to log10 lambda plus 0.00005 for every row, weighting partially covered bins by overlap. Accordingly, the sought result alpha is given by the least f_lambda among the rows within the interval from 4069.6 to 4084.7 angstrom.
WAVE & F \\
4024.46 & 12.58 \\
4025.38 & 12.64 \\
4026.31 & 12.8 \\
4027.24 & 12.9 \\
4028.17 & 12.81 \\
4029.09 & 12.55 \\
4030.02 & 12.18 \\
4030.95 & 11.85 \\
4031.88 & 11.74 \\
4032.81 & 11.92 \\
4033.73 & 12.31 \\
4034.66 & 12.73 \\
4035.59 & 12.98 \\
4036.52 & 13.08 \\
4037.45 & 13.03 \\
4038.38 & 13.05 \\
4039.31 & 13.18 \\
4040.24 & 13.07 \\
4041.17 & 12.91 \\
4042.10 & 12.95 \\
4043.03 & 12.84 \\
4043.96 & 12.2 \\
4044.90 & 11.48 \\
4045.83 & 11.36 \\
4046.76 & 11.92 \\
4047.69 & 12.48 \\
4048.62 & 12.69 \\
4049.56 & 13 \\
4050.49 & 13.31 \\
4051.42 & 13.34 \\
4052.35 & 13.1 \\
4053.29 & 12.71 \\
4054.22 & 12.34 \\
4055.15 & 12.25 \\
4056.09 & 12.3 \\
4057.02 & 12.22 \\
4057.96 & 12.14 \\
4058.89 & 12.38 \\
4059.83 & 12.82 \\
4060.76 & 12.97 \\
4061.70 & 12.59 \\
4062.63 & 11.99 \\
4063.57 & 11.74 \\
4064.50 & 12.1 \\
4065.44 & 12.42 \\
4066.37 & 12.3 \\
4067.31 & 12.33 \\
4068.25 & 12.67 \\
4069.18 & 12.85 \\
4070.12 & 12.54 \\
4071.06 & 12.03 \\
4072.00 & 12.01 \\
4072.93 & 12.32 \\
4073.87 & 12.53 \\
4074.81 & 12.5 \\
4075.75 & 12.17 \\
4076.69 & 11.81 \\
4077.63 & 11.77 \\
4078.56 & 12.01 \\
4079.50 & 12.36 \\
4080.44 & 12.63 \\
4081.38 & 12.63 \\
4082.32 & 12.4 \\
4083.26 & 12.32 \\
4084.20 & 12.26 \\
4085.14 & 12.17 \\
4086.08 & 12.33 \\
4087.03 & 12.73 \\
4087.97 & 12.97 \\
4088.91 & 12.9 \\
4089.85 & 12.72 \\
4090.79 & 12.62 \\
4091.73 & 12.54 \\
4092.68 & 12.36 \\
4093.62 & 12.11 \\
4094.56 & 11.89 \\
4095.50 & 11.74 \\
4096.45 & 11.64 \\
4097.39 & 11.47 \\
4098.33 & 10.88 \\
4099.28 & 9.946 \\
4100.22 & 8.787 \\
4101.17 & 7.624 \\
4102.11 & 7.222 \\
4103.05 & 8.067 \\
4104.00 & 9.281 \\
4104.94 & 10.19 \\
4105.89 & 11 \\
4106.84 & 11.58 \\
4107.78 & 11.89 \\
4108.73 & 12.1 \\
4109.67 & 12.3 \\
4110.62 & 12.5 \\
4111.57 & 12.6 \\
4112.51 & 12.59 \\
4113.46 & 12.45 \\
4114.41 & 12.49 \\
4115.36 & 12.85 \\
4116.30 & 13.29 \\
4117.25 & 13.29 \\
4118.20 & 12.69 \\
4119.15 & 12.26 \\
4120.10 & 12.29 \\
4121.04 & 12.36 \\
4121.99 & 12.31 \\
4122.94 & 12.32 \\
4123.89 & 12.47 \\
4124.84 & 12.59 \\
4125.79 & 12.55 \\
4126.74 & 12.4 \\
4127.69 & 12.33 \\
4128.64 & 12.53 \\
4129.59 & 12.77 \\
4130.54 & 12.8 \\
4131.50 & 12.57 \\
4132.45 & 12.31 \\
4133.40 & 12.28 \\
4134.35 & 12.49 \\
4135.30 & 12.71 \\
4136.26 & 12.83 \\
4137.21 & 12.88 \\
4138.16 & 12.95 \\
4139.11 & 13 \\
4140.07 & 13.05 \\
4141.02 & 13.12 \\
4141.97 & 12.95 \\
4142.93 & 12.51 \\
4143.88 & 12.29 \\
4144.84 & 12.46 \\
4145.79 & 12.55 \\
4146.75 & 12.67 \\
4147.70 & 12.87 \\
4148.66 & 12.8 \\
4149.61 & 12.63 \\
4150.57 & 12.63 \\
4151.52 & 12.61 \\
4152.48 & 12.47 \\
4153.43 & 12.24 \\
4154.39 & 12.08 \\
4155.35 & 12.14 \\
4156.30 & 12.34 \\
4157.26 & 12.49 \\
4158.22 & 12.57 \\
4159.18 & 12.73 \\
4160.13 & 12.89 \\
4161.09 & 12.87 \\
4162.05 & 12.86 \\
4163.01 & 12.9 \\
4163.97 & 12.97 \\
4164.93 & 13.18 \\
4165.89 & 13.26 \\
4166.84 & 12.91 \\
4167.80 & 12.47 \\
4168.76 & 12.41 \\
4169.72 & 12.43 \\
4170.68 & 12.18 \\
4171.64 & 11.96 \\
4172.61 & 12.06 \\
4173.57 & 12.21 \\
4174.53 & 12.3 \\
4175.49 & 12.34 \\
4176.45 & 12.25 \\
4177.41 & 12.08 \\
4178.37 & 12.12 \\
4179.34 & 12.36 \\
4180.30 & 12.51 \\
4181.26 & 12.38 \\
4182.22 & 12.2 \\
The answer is 11.77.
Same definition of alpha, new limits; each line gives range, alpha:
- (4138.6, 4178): 11.96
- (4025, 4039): 11.74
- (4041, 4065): 11.36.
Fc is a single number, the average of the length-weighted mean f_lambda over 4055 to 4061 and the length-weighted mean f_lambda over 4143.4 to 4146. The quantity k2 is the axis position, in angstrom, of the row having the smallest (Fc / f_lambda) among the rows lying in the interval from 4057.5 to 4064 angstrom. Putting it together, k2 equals 4060.76 angstrom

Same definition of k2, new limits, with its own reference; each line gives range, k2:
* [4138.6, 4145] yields 4141.02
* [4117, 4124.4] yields 4117.25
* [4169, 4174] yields 4169.72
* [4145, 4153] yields 4147.70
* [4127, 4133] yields 4130.54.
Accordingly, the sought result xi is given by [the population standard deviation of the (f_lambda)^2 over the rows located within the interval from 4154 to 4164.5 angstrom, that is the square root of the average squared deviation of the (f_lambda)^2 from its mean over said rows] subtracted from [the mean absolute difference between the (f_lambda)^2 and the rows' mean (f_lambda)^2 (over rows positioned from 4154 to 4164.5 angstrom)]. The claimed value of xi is -0.8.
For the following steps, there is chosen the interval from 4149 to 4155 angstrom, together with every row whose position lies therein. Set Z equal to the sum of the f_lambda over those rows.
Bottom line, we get 74.7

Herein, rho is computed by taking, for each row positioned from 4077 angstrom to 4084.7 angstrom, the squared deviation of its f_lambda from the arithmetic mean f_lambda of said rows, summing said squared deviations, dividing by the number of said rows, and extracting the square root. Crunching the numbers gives 0.27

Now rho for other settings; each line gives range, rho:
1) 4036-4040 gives 0.06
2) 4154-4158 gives 0.16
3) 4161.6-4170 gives 0.30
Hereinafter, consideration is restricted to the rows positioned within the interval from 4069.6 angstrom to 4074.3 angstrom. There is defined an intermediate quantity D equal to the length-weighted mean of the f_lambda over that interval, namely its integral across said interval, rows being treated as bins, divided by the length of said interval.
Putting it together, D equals 12.3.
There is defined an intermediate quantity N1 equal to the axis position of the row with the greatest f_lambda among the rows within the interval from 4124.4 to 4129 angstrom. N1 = 4124.84 angstrom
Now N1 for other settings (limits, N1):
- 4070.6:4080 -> 4073.87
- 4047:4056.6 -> 4051.42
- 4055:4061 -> 4060.76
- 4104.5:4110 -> 4109.67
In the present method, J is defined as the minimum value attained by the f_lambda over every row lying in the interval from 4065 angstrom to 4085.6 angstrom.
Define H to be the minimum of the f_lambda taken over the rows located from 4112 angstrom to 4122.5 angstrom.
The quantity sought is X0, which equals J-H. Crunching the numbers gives -0.5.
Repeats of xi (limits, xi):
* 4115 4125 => -1.6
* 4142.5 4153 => -0.8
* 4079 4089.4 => -0.6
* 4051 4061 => -0.9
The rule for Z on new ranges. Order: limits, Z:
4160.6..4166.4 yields 78.0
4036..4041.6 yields 78.3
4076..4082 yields 73.2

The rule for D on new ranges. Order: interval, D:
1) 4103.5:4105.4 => 9.7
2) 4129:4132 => 12.7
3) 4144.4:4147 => 12.5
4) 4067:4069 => 12.6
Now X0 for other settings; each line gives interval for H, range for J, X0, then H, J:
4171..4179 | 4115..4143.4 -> 0.3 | 11.96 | 12.26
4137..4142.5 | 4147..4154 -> -0.6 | 12.88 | 12.24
